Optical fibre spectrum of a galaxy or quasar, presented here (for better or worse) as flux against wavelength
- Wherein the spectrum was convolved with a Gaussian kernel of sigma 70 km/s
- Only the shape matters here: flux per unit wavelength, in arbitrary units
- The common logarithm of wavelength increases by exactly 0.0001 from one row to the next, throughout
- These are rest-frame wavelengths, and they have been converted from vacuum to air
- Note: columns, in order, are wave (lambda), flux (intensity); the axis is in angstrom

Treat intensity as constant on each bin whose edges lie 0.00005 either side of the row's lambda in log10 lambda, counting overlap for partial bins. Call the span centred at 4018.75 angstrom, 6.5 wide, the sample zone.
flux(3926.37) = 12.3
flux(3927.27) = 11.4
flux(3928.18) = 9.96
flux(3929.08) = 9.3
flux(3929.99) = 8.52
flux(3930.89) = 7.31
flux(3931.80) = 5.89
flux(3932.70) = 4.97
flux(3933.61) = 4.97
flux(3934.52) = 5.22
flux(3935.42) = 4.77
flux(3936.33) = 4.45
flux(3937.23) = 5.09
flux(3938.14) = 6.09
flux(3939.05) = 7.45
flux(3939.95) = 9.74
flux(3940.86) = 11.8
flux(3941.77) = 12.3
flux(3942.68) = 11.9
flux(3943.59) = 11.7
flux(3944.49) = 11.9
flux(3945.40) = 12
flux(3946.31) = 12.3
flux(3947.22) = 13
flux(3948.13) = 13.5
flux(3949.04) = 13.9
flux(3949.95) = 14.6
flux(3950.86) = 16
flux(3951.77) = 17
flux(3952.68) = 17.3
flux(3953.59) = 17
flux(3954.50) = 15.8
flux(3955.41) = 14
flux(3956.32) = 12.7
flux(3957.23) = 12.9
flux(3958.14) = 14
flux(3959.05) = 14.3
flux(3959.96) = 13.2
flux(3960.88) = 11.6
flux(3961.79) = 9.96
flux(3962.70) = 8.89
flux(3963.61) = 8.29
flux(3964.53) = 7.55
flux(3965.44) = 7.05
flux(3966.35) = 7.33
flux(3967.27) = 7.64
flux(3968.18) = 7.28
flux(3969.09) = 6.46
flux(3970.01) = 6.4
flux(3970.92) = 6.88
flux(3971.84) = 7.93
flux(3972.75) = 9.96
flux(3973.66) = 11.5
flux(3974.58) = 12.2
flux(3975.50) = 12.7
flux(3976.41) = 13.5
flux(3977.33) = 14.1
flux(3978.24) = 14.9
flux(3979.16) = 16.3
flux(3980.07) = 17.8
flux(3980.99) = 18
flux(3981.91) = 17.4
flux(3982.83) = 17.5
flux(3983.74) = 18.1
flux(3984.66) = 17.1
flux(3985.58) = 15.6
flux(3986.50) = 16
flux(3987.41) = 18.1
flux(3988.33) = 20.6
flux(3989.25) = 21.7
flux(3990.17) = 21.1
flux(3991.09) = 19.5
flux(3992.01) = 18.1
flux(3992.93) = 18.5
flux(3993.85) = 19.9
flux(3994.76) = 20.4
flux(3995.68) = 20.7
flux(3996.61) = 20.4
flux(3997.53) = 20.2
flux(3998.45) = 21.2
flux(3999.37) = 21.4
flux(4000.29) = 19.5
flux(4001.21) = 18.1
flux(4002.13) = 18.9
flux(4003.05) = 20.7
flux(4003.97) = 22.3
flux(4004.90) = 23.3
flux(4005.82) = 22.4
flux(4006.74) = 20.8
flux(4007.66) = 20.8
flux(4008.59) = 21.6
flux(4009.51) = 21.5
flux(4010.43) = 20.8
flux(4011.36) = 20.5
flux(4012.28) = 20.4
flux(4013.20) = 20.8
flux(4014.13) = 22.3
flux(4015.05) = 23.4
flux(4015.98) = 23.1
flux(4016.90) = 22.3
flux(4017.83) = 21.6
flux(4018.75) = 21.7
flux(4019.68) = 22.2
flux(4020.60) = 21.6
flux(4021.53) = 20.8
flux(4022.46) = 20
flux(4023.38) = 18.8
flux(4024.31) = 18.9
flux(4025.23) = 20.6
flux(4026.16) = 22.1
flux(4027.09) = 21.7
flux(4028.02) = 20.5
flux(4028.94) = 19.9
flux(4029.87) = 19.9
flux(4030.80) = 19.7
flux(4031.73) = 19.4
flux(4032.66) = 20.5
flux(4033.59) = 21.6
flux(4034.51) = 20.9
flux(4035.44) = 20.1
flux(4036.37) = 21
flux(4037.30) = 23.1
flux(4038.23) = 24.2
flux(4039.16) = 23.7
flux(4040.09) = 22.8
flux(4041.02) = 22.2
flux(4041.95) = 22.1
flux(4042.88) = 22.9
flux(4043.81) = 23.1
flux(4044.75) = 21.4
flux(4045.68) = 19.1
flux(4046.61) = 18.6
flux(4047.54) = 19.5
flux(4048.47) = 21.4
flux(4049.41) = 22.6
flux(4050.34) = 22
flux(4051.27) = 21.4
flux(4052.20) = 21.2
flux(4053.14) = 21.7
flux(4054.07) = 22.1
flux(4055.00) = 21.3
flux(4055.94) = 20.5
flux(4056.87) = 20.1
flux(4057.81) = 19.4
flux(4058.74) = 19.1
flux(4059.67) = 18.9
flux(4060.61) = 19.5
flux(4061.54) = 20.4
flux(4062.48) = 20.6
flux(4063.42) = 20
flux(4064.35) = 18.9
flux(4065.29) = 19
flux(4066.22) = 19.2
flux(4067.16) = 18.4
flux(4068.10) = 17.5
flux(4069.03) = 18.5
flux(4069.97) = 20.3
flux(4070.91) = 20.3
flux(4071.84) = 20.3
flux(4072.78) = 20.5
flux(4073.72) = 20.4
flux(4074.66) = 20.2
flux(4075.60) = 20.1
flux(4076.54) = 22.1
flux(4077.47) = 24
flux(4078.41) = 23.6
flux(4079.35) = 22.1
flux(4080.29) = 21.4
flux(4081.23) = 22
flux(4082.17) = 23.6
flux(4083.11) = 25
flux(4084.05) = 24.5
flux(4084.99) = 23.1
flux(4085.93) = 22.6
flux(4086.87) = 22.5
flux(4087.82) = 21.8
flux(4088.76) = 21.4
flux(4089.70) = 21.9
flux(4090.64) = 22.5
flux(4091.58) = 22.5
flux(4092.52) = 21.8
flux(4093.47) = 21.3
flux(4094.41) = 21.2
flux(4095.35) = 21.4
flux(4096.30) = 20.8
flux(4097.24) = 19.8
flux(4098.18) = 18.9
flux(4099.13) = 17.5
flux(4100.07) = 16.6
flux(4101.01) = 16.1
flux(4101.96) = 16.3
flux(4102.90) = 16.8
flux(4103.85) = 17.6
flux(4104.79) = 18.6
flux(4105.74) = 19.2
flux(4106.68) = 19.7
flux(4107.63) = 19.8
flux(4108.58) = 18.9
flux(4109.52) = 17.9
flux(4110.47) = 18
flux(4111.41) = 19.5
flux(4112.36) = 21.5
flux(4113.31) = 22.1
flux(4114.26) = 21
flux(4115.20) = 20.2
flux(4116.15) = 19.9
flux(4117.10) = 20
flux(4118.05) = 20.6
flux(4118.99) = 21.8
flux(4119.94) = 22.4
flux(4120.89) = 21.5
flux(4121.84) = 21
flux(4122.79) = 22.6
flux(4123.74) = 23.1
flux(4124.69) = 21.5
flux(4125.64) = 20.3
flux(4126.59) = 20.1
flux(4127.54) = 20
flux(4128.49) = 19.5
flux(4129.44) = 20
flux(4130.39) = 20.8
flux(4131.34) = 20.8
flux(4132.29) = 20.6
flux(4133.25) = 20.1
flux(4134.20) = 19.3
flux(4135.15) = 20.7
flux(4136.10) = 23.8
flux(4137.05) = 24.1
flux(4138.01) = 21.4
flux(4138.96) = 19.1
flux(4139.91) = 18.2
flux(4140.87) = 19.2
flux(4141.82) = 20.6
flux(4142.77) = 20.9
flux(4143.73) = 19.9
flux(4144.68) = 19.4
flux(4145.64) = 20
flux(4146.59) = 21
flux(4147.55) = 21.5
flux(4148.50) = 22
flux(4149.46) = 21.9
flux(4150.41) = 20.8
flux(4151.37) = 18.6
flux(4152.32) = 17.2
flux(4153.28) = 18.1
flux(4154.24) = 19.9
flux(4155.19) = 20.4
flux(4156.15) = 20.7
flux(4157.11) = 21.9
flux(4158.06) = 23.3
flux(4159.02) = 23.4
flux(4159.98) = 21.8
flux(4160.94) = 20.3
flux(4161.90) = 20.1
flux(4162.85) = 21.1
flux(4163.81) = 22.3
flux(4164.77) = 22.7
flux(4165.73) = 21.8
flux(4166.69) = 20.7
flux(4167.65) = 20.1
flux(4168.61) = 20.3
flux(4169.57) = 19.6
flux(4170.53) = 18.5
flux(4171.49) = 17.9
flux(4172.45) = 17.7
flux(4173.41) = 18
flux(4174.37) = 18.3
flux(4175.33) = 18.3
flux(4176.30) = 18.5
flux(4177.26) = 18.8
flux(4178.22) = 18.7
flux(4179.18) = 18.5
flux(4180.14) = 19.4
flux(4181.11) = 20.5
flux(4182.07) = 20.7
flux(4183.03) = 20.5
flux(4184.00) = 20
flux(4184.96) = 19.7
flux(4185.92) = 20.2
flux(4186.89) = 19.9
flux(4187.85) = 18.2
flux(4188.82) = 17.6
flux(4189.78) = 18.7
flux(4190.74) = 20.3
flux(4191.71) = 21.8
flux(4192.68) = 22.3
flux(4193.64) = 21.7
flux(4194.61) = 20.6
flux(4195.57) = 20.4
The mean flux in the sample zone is 21.9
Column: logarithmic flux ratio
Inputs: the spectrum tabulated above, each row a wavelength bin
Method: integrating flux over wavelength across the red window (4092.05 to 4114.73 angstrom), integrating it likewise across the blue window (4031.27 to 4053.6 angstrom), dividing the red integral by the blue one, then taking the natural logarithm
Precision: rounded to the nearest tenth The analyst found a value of -0.1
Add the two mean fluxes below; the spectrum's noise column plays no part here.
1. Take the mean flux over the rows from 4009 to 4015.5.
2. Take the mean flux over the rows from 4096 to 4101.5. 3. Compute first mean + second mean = 40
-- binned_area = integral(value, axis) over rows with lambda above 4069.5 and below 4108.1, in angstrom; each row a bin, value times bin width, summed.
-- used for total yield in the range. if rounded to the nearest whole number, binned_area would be 802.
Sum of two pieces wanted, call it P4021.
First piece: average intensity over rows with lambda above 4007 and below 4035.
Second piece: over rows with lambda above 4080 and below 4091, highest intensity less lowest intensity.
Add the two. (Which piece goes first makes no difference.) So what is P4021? 24.6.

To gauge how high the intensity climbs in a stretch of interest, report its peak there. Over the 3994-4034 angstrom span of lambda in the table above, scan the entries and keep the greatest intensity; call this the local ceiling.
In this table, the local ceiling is 23.4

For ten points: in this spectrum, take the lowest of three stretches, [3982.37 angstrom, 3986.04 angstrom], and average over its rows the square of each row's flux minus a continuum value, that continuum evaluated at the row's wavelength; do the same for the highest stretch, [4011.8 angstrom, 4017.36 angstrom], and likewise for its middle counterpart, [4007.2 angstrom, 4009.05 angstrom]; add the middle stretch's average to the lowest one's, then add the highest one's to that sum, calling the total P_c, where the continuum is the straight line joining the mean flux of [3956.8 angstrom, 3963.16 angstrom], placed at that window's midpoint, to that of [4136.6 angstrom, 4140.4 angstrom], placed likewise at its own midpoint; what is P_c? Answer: 116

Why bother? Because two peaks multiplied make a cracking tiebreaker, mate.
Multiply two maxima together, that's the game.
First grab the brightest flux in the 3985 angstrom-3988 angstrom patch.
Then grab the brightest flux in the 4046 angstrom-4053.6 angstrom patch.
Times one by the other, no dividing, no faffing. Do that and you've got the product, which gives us 409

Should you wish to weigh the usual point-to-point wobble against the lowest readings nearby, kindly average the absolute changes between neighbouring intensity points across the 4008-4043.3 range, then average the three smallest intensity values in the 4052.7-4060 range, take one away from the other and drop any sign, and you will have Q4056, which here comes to 18.4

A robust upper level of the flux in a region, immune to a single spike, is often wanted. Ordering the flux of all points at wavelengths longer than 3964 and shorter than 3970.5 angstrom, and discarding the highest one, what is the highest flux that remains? 7.55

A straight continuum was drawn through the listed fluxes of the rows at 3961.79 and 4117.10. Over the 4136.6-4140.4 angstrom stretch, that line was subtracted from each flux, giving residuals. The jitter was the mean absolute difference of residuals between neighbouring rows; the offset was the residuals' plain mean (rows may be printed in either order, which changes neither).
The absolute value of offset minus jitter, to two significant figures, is 2.7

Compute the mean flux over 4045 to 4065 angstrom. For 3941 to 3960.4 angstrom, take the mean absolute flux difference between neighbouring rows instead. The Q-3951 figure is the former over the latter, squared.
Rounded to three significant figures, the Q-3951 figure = 913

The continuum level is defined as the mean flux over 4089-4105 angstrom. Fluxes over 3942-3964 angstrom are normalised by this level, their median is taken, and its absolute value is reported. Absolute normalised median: 0.67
